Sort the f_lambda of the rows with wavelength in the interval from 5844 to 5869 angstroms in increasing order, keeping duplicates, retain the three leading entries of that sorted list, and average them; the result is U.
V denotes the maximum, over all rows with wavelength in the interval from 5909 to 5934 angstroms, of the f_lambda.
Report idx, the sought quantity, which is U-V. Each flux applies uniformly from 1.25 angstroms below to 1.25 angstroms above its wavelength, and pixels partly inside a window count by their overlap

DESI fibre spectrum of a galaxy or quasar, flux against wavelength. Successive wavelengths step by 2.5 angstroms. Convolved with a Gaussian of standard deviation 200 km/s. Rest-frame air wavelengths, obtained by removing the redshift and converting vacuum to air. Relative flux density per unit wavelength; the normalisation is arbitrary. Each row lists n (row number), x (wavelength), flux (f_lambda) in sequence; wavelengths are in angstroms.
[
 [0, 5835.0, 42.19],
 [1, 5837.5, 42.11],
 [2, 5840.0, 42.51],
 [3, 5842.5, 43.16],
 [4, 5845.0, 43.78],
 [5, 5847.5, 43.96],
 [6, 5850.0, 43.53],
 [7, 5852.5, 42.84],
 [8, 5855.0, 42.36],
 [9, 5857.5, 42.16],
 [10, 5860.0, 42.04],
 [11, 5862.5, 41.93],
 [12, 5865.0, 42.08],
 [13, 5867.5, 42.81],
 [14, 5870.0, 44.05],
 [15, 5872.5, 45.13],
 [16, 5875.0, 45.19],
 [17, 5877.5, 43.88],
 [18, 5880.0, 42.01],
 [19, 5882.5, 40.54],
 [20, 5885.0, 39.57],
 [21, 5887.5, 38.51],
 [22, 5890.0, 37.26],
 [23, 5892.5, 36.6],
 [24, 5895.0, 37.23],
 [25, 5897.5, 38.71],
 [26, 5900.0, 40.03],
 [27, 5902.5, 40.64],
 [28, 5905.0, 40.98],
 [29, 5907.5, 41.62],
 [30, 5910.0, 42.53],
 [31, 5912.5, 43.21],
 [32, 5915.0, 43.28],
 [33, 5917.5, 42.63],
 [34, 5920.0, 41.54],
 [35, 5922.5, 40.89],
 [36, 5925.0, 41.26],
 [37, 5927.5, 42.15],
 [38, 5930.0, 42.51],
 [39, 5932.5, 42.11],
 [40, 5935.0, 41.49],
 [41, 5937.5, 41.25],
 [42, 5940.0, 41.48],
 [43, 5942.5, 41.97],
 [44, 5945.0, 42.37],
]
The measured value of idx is -1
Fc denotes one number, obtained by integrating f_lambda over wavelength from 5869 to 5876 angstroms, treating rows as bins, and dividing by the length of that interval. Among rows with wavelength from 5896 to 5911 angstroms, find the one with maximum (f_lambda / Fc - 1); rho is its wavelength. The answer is 5910.0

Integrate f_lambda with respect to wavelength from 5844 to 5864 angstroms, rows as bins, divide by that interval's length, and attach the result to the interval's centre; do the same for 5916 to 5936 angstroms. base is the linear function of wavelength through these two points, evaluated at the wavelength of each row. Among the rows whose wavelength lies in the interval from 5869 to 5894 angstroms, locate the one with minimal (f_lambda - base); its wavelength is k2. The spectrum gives 5892.5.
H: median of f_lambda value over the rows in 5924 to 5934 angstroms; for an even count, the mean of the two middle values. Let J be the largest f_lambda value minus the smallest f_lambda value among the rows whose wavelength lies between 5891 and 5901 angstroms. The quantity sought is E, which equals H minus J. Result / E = 38.7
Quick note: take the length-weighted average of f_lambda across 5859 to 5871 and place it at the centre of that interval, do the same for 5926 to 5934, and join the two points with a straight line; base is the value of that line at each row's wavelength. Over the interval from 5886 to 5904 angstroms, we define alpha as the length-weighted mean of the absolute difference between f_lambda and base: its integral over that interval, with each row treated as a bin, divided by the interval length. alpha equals 3.9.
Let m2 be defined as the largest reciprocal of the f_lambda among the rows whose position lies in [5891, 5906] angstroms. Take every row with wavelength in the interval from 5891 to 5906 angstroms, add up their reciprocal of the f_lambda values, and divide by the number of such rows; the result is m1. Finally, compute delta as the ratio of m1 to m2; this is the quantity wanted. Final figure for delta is 0.939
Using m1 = 0.0257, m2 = 0.0273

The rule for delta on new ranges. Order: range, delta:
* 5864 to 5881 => 0.964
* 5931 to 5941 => 0.992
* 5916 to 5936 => 0.978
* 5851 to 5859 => 0.993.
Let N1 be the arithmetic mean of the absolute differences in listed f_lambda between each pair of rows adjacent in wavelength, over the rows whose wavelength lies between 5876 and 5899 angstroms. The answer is 1.17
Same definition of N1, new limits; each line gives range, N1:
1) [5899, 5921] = 0.62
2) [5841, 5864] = 0.35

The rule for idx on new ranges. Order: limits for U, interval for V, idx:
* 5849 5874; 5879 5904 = 0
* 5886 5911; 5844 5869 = -7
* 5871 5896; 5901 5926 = -6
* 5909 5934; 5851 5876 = -4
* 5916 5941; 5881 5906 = 0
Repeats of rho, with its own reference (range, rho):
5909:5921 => 5915.0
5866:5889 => 5875.0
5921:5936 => 5930.0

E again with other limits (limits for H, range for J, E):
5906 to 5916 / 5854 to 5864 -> 42.4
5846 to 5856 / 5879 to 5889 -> 39.7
